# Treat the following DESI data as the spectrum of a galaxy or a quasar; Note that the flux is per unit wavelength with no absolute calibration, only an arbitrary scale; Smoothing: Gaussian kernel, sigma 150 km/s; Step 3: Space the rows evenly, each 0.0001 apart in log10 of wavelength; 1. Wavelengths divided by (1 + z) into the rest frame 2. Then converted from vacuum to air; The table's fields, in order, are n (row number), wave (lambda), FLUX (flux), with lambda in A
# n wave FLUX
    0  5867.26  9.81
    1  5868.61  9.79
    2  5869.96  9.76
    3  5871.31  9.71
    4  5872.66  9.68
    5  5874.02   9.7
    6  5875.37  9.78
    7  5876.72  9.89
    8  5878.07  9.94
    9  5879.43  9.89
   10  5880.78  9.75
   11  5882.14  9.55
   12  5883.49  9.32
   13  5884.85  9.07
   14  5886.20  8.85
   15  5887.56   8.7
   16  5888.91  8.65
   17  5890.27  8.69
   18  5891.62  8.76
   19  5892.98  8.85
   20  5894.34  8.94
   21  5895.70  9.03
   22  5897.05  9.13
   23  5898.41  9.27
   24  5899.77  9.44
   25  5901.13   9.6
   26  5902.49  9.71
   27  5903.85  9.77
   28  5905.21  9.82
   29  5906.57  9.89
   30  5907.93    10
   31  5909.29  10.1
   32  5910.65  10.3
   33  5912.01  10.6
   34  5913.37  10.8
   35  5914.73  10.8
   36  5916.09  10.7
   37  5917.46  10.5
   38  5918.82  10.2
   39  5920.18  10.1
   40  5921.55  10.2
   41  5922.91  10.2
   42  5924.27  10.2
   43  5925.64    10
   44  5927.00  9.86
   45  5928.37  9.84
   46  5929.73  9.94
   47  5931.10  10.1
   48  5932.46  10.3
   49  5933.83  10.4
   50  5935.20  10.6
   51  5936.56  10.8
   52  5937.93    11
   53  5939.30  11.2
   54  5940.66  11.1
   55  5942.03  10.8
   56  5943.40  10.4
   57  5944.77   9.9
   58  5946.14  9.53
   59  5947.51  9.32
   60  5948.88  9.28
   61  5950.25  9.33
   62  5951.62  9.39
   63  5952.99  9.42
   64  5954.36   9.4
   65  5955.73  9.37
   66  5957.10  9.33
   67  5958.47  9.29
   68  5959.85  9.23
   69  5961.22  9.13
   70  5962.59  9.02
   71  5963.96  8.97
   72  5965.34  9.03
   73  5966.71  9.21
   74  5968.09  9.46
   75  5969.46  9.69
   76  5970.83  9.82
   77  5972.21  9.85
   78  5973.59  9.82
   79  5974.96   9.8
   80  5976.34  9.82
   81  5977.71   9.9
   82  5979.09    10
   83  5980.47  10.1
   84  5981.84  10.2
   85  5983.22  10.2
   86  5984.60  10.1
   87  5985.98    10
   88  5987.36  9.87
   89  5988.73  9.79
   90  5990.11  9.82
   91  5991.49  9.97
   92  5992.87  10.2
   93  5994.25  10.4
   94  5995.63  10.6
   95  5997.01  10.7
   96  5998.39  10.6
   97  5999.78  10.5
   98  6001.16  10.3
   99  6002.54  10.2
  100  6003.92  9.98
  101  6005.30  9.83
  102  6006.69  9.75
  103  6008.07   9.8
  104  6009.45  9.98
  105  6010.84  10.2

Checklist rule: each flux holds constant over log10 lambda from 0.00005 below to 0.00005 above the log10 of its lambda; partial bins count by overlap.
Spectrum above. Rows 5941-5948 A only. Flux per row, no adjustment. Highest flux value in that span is 10.8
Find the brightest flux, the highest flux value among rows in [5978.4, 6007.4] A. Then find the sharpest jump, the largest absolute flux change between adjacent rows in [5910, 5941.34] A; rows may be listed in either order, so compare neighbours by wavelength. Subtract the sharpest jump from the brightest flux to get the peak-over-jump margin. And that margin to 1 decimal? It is 10.4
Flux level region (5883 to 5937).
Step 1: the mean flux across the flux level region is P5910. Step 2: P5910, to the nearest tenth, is 9.8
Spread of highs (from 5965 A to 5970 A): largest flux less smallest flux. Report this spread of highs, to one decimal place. 0.7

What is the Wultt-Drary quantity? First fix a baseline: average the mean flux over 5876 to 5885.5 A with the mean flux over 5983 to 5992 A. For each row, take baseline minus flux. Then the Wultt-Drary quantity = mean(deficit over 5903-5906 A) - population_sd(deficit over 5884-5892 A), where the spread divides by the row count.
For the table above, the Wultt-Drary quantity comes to -0.14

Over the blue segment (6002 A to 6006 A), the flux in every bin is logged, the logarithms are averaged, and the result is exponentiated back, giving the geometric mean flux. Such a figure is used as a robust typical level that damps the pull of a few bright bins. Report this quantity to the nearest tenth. 10.0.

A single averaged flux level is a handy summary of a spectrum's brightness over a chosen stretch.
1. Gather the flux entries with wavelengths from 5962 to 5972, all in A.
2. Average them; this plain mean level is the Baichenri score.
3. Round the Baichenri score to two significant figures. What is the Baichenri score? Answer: 9.3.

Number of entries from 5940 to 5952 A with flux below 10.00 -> 6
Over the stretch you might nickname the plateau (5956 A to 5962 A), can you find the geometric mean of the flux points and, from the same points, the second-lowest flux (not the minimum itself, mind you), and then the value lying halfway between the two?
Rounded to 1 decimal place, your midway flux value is 9.2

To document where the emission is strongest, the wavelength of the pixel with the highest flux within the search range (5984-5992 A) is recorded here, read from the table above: 5984.60 A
